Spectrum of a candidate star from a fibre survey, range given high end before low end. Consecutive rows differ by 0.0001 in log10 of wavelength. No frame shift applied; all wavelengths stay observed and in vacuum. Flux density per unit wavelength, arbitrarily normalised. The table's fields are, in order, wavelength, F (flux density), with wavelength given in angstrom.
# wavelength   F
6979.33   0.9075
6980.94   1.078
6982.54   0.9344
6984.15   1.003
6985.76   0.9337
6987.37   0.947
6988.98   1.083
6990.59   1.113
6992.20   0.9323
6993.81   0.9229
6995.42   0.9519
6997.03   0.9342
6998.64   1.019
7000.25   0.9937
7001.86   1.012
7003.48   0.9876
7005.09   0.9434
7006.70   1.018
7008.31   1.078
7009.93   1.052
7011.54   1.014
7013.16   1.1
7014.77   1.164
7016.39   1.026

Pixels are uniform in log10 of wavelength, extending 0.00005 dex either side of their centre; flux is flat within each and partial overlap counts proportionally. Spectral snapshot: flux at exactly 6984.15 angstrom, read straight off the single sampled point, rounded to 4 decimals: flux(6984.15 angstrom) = 1.0030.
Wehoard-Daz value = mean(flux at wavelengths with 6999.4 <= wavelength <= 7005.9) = 0.98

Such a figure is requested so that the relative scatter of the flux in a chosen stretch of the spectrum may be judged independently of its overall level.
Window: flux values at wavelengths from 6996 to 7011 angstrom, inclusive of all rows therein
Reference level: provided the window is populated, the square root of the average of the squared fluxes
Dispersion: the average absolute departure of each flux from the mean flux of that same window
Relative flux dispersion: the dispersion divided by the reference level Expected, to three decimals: 0.035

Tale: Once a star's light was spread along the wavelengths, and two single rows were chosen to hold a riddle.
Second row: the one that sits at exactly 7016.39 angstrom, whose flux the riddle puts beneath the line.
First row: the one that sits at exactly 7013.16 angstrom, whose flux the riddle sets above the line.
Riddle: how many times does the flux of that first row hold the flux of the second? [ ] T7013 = 1.07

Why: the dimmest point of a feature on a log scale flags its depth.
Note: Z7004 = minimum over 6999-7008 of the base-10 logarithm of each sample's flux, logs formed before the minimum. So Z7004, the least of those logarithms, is -0.025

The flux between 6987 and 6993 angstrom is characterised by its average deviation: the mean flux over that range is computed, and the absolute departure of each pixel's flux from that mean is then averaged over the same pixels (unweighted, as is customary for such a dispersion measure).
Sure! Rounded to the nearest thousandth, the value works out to 0.079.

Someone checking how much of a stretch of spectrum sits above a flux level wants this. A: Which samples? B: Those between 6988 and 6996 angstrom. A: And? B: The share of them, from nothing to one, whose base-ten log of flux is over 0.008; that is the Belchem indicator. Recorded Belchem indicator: 0.40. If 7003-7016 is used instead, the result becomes 0.50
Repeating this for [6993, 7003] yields 0.17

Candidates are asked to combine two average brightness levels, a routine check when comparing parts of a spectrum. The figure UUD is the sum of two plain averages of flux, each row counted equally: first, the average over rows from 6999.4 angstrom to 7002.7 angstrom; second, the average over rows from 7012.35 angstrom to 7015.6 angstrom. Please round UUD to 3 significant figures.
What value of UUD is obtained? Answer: 2.13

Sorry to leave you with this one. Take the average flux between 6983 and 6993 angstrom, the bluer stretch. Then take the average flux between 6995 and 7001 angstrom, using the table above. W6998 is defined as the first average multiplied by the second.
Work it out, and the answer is 0.98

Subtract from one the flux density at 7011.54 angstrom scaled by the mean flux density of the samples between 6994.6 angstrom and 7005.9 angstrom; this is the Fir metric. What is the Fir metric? -0.037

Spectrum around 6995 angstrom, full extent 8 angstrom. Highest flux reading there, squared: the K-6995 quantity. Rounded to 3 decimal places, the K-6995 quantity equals 1.038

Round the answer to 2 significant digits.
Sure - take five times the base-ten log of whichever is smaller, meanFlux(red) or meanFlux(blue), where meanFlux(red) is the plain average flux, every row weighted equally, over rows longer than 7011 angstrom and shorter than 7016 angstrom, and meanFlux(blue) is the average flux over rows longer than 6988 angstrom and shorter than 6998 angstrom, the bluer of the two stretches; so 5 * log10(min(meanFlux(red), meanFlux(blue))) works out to -0.023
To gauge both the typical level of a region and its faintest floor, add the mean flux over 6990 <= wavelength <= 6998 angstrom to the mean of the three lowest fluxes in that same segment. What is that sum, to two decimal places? 1.90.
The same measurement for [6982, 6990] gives 1.92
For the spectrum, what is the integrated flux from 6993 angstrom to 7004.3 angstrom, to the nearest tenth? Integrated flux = 11.0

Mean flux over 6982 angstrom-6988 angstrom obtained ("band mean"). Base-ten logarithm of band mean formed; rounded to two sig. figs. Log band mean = -0.020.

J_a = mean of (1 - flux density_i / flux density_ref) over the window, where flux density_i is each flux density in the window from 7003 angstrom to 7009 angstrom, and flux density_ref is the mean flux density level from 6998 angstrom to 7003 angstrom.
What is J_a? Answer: 0.00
